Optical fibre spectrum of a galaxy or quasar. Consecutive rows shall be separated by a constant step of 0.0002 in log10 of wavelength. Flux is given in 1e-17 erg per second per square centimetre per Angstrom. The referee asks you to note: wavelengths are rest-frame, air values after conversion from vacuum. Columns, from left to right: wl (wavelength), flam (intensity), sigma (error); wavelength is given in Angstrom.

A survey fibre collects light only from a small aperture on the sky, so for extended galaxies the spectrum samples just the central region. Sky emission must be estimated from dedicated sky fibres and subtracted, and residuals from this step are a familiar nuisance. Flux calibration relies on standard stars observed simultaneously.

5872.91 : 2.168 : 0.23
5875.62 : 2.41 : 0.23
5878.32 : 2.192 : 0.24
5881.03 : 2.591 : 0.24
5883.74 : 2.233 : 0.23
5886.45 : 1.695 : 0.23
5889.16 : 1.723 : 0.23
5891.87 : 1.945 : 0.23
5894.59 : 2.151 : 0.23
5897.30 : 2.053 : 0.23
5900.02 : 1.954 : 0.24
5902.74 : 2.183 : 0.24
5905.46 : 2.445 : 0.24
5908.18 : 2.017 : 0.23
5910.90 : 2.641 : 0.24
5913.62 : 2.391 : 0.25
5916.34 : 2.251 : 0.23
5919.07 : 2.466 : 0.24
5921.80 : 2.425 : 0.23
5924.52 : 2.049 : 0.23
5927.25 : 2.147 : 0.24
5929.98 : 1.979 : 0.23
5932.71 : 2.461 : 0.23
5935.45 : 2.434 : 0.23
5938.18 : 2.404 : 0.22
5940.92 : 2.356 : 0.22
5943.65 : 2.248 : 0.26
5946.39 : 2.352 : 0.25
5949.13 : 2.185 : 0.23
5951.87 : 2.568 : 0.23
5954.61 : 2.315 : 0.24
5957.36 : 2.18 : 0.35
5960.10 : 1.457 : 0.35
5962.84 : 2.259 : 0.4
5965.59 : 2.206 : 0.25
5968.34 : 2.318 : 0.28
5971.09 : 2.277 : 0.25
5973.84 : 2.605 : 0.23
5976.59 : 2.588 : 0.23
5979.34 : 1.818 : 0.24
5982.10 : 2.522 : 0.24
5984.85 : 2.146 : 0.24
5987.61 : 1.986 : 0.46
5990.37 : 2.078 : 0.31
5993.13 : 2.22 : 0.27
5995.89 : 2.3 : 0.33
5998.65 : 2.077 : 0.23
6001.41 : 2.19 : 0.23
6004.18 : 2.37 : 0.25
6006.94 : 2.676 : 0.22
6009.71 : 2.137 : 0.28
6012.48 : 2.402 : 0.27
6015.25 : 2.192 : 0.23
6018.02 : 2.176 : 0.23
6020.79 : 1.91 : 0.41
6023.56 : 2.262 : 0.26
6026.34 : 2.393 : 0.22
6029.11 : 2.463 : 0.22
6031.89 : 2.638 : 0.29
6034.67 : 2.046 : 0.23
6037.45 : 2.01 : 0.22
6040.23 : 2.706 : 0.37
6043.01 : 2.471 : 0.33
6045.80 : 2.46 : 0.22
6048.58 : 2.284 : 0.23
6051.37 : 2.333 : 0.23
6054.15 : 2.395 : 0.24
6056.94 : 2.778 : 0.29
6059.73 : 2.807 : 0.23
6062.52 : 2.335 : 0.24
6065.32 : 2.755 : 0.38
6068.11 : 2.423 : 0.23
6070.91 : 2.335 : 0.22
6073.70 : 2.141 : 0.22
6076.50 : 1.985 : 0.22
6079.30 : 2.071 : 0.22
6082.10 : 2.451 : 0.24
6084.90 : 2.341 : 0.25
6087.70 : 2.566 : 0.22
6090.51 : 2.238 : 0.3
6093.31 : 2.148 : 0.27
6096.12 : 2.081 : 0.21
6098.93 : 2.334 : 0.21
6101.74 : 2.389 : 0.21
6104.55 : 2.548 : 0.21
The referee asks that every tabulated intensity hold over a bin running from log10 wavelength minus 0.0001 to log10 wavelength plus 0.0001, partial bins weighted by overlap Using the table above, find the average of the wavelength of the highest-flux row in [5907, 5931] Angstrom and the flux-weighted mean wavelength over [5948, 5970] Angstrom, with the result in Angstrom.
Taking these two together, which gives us 5934.7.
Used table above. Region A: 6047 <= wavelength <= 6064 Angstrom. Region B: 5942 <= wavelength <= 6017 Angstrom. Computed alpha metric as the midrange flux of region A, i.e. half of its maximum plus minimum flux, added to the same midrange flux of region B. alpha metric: 4.6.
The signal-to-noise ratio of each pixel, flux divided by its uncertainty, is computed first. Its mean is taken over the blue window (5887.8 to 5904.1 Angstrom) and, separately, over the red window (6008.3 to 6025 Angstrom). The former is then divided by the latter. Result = 1.05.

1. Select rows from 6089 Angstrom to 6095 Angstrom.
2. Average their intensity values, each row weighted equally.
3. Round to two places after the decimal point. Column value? 2.19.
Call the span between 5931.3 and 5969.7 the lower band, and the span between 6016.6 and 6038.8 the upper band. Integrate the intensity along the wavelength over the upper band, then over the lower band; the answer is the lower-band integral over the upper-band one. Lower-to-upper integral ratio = 1.8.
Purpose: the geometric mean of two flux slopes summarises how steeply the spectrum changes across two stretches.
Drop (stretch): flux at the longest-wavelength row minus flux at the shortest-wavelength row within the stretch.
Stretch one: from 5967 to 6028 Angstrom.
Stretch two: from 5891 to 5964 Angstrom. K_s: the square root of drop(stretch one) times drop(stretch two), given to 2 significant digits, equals 0.15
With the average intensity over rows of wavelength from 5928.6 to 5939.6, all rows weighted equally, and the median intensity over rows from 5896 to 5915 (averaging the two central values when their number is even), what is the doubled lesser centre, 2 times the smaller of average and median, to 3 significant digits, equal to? 4.37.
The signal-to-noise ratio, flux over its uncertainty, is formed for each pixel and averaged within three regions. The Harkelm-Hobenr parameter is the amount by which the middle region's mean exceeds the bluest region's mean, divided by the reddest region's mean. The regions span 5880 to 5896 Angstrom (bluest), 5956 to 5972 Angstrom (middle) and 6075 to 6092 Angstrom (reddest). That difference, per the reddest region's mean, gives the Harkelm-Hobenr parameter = -0.19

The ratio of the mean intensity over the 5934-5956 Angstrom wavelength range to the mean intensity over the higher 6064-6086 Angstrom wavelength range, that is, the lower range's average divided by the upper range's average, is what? 1.02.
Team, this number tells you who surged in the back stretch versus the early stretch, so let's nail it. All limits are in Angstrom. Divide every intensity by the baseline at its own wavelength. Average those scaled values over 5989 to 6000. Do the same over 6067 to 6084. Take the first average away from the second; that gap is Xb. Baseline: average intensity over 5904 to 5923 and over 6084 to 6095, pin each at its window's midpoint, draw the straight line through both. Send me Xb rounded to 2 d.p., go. 0.04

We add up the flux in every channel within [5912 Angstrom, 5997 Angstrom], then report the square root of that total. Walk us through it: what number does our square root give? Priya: 8.4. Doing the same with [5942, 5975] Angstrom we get 5.2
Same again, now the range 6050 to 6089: 5.8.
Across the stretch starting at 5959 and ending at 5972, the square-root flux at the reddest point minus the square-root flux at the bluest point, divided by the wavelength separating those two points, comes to 0.027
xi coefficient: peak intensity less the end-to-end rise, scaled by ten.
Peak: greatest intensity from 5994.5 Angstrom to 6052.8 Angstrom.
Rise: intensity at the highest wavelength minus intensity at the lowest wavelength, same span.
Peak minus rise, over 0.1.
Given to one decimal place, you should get 26.7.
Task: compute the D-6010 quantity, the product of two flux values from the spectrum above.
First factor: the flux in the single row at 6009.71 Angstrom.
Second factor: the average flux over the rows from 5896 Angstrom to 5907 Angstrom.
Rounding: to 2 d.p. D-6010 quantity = 4.61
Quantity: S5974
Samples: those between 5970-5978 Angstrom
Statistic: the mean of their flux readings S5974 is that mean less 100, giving -97.5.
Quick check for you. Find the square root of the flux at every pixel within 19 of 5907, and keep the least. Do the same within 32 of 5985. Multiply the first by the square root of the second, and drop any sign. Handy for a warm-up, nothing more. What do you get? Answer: 1.44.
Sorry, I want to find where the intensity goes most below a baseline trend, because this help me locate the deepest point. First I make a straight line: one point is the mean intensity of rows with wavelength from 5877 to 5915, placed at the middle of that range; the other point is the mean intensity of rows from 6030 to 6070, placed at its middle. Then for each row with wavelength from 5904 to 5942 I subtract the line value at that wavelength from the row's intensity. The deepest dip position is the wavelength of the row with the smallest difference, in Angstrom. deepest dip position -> 5929.98 Angstrom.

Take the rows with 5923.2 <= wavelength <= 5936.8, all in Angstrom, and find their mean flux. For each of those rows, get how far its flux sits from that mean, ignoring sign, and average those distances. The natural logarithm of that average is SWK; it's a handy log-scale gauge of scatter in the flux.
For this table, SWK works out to -1.68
